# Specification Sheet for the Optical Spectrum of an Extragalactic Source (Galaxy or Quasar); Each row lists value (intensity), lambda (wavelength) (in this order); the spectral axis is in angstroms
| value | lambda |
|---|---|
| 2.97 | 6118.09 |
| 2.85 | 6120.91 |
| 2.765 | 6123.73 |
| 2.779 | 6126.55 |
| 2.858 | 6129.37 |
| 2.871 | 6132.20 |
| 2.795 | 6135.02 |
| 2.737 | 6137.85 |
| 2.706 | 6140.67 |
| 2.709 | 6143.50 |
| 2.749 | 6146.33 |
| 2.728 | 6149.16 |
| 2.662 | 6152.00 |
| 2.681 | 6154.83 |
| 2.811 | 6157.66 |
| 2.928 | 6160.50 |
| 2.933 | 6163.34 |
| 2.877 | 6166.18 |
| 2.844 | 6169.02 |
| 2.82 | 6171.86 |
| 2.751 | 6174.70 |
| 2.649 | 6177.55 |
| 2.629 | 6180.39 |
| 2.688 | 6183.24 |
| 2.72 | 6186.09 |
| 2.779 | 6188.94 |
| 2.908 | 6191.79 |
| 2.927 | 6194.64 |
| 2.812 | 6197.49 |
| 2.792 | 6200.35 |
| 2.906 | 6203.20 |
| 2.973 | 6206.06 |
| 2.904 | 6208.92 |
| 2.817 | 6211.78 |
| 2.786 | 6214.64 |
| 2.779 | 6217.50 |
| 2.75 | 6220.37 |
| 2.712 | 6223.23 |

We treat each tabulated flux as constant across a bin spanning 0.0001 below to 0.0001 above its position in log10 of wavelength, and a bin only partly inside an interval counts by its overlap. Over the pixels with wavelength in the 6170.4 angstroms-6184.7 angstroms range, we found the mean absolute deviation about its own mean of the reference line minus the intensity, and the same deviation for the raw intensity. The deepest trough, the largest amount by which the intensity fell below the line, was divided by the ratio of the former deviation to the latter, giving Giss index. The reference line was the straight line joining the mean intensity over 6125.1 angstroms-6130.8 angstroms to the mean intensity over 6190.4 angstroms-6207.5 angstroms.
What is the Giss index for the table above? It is 0.23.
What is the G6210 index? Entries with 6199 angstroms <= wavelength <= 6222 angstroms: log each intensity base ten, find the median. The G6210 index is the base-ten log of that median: -0.349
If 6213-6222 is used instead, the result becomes -0.353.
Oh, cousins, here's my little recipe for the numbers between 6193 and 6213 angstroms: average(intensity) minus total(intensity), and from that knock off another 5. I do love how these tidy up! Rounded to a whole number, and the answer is -22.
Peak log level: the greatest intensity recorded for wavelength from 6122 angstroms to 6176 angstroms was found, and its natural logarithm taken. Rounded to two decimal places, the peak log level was 1.08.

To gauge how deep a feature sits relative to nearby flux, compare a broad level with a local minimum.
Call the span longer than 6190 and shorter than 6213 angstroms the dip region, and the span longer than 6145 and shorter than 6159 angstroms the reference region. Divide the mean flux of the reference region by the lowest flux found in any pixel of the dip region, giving 0.98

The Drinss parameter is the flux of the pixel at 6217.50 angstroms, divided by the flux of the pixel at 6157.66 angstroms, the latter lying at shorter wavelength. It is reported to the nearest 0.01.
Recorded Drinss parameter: 0.99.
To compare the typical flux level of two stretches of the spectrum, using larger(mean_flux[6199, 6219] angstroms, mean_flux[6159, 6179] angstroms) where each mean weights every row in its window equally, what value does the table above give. 2.851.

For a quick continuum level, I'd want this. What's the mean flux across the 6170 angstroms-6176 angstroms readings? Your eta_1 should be 2.79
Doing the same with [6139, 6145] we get 2.71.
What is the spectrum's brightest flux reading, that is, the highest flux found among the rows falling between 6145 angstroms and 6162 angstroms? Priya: 2.928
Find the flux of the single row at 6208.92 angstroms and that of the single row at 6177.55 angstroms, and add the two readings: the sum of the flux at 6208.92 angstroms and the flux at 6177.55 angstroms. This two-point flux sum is 5.55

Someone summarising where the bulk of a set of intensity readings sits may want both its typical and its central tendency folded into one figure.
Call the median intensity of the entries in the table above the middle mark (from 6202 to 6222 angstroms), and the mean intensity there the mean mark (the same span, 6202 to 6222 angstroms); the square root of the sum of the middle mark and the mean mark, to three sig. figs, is 2.38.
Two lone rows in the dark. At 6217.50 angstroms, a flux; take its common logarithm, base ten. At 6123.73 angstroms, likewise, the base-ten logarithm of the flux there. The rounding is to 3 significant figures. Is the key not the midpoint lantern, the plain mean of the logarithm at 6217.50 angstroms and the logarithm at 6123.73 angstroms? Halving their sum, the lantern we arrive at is 0.443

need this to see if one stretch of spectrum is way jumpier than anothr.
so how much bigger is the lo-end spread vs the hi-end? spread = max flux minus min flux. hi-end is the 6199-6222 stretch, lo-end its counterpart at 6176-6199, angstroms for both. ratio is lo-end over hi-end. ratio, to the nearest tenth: 1.3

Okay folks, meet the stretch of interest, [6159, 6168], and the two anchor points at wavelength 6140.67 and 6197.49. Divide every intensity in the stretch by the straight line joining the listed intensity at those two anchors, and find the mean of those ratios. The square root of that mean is 1.03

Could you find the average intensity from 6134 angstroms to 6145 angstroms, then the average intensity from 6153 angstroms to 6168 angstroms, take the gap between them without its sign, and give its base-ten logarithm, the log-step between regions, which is -1.0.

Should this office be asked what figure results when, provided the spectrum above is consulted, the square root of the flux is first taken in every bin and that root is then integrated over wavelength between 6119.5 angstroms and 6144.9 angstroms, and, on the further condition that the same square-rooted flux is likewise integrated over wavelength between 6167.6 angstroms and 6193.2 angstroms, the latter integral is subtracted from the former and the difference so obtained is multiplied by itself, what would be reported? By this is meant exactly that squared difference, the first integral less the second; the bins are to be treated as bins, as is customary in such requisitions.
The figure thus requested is 0.01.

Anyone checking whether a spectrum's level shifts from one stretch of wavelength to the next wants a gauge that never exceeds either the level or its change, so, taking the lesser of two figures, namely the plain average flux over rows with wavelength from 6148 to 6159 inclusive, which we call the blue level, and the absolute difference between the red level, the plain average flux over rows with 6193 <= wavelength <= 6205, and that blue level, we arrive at 0.14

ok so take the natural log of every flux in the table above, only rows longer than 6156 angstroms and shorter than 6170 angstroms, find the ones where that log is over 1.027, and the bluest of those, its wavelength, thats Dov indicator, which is 6157.66 angstroms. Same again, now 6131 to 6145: 6132.20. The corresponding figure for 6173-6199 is 6191.79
